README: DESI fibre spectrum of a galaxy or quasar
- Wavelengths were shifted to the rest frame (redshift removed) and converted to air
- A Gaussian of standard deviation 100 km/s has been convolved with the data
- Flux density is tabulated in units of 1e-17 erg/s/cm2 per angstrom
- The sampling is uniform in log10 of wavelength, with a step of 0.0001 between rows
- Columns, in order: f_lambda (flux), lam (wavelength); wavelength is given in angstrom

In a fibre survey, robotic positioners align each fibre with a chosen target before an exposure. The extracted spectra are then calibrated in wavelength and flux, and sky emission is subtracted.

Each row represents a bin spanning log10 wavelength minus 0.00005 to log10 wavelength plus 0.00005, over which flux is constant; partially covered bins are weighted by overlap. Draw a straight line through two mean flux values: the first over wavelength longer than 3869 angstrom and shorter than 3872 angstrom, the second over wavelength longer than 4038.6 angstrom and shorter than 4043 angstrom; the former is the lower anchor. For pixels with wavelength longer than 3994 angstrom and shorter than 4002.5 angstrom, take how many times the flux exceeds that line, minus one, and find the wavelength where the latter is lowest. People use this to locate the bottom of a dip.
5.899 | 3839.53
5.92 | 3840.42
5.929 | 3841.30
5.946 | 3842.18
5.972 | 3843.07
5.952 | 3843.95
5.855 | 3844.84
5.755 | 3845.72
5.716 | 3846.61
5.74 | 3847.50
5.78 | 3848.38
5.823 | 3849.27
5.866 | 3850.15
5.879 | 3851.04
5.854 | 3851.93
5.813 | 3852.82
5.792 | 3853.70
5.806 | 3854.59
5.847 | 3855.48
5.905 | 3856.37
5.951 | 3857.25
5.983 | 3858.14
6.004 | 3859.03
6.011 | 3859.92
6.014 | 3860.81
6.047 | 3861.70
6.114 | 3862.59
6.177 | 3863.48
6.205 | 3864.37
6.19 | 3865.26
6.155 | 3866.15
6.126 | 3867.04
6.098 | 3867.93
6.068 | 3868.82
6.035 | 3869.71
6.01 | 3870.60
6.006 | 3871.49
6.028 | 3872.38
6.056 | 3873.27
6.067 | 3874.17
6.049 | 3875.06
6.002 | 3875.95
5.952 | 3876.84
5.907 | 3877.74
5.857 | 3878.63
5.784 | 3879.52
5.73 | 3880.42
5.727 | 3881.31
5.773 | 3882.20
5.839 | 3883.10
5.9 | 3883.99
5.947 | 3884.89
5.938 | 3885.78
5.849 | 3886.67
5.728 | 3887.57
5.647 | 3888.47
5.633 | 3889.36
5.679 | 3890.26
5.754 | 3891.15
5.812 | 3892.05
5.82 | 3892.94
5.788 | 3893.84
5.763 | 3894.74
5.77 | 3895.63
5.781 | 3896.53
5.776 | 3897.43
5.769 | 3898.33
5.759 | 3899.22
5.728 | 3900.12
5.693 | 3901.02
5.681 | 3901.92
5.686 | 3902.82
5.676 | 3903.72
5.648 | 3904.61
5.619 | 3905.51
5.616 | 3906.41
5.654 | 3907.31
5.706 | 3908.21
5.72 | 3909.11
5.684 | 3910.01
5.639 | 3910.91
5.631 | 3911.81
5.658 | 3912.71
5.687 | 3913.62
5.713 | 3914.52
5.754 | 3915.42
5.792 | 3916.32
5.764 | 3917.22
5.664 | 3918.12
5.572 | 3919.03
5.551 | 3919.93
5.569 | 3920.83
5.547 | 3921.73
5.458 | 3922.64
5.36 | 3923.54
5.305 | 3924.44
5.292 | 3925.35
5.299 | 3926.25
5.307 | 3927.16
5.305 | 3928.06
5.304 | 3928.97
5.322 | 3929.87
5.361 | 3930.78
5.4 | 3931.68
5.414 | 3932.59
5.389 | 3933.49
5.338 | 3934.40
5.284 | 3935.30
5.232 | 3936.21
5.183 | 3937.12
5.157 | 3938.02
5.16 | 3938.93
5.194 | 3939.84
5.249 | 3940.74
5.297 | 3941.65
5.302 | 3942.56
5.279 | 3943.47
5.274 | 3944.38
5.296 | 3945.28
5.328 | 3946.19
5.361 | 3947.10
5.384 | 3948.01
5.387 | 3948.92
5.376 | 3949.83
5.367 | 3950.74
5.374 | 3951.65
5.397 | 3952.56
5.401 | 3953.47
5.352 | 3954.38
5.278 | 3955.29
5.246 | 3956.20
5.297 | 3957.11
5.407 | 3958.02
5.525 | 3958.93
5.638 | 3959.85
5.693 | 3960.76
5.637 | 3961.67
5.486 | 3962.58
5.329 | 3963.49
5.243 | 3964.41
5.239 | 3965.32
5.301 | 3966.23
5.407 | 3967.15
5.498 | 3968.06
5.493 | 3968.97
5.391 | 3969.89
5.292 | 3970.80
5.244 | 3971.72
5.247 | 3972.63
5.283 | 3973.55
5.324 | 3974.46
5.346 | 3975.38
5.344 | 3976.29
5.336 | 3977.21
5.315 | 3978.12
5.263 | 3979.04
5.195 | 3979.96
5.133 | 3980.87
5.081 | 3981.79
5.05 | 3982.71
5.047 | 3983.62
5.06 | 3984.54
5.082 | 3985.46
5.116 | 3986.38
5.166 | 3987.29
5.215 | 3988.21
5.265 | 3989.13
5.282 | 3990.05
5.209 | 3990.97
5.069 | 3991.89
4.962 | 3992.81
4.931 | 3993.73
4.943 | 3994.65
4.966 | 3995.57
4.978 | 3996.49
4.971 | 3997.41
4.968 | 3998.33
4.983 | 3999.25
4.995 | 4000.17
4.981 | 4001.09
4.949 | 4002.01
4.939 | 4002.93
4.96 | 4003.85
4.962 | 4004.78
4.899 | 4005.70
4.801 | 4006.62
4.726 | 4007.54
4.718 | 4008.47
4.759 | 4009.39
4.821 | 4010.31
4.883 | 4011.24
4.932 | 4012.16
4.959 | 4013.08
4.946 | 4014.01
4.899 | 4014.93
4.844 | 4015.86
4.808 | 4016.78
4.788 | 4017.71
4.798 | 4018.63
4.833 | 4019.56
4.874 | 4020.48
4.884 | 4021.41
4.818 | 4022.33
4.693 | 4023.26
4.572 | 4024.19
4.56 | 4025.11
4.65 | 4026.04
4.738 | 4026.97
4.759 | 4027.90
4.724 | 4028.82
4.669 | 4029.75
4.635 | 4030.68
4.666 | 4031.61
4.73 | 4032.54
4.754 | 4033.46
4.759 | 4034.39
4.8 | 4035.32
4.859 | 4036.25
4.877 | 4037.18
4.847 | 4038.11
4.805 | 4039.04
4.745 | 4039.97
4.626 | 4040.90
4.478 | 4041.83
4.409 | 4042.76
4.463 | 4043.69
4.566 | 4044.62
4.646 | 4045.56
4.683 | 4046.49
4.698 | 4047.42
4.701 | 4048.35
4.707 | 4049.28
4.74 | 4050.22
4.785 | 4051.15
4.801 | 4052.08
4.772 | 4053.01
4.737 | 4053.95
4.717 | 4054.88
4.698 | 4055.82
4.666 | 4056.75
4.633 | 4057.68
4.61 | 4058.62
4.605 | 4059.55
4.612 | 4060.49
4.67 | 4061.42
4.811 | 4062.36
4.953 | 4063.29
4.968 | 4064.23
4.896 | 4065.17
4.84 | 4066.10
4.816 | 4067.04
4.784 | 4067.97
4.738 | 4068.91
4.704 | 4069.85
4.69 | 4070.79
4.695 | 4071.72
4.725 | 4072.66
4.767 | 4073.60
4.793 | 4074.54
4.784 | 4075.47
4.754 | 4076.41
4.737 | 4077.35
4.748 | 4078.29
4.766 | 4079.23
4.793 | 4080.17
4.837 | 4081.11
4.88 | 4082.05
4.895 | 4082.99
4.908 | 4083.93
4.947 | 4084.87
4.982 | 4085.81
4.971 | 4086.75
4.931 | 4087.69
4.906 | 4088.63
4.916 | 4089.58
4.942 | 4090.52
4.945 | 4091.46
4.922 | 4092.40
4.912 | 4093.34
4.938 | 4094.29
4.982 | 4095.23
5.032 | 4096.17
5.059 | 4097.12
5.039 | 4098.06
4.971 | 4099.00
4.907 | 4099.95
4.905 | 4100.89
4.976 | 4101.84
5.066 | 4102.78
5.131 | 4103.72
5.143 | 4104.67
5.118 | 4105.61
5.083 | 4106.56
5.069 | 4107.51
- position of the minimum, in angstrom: 3994.65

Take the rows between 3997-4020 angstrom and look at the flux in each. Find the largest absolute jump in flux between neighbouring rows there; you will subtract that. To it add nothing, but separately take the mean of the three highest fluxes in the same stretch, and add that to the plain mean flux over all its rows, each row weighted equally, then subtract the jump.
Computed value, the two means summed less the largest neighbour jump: 9.8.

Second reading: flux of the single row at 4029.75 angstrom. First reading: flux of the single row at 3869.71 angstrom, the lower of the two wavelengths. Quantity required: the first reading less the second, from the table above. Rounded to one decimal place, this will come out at 1.4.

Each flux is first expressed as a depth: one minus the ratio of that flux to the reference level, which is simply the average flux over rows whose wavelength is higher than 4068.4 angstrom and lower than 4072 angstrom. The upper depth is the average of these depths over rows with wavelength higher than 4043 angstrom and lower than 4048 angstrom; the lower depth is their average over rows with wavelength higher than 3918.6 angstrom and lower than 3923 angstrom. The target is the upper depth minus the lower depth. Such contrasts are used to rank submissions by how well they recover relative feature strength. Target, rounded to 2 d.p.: 0.20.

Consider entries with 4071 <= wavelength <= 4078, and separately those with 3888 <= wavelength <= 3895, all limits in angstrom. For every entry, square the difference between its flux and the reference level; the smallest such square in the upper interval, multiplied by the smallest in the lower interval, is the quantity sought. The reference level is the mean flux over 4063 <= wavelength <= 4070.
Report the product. 0.0012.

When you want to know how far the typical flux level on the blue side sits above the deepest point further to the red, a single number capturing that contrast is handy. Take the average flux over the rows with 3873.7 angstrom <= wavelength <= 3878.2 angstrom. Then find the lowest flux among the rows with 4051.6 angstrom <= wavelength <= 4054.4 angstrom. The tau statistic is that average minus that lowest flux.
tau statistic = 1.3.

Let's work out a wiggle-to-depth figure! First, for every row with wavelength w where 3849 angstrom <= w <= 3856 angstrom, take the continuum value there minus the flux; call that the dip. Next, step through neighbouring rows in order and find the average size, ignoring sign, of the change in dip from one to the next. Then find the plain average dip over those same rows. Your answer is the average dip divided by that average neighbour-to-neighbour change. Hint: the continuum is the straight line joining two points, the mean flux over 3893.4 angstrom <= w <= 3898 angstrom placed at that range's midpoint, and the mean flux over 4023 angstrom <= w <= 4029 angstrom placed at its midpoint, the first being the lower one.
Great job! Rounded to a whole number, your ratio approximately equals 10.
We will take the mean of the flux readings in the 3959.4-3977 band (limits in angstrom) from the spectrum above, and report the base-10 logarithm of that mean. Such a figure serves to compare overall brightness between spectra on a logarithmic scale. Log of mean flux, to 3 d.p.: 0.732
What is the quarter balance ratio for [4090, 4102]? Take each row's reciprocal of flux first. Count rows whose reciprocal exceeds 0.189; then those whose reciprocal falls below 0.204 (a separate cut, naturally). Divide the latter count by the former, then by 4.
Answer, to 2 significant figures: 0.25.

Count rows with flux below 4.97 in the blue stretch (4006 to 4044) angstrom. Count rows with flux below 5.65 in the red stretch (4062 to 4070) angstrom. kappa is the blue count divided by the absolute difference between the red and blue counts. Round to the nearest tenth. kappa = 1.3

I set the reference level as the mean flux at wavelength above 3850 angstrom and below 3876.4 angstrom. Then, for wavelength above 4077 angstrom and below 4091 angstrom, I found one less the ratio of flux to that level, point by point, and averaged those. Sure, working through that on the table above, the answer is 0.188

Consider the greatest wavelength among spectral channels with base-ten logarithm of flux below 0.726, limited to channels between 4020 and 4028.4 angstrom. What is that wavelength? 4027.90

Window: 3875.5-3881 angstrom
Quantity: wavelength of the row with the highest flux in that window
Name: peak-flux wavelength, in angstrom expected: 3875.95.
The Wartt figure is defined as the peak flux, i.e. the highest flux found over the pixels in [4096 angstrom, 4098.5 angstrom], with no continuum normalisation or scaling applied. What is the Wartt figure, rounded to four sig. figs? 5.059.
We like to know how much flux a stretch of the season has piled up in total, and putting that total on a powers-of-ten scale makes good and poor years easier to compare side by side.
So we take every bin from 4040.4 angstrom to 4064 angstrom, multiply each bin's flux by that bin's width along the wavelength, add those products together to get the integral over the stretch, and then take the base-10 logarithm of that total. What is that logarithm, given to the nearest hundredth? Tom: 2.04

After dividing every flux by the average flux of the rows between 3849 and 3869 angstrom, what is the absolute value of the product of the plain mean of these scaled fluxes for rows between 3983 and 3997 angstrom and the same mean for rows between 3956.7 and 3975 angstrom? 0.77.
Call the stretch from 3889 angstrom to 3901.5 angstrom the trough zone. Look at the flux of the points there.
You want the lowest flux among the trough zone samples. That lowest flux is 5.633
